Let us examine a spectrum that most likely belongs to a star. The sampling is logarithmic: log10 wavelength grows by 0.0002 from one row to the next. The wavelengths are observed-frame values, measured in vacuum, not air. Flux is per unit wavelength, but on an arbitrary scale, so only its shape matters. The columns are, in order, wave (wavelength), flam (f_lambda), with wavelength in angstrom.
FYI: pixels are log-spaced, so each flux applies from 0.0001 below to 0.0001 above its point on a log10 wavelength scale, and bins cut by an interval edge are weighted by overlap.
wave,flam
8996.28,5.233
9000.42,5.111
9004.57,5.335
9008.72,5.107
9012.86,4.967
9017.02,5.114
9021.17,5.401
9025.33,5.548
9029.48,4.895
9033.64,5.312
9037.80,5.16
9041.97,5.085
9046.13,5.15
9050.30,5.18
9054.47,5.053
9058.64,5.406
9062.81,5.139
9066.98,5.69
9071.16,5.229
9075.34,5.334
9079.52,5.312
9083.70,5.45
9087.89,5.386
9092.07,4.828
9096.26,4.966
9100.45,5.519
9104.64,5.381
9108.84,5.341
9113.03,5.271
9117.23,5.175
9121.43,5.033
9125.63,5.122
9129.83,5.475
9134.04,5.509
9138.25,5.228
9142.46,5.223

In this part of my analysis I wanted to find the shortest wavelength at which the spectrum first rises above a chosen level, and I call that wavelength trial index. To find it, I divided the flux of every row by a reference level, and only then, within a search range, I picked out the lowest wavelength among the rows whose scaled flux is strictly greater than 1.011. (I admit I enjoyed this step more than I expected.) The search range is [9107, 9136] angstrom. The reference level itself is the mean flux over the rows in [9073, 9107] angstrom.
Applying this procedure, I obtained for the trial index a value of 9108.84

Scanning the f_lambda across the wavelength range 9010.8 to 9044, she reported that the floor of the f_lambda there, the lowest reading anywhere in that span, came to 4.895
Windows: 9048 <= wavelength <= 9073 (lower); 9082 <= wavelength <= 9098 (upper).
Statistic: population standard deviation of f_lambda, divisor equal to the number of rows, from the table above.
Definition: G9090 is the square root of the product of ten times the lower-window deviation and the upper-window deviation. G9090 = 0.75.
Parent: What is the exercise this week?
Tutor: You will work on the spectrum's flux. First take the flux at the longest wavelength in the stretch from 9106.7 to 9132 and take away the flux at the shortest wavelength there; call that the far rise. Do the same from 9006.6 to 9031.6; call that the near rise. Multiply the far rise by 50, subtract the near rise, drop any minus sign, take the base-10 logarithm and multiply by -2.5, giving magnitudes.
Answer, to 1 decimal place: -2.1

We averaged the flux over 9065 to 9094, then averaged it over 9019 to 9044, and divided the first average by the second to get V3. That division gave 1.016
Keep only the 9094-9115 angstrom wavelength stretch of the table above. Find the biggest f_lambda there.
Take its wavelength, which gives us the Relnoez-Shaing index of 9100.45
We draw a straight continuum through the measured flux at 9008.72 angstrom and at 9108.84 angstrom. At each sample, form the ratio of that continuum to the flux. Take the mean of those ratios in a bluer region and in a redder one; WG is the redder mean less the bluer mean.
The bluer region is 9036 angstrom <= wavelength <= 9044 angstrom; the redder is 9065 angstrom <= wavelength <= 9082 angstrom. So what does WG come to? -0.03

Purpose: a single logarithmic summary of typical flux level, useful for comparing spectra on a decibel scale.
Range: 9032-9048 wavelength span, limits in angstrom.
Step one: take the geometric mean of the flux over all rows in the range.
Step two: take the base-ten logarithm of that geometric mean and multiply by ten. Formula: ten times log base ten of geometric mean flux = 7.14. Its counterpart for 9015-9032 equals 7.19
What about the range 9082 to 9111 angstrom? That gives 7.21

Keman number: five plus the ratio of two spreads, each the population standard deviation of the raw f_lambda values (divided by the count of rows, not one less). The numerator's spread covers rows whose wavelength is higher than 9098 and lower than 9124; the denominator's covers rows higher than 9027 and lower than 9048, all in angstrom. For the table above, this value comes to 6.14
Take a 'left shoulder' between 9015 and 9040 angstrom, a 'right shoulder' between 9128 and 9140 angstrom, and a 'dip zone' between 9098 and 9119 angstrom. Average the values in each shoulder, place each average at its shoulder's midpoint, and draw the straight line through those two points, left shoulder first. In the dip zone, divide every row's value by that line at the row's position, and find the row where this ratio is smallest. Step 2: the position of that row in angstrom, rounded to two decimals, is 9117.23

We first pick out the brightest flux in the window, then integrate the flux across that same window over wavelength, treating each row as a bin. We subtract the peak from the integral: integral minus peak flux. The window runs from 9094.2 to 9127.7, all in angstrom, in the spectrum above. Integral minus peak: 170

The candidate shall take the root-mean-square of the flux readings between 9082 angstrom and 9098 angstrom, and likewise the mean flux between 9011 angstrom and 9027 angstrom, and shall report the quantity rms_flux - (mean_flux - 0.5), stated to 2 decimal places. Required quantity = 0.41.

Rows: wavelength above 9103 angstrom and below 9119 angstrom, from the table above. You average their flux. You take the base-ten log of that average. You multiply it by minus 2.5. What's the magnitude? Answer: -1.809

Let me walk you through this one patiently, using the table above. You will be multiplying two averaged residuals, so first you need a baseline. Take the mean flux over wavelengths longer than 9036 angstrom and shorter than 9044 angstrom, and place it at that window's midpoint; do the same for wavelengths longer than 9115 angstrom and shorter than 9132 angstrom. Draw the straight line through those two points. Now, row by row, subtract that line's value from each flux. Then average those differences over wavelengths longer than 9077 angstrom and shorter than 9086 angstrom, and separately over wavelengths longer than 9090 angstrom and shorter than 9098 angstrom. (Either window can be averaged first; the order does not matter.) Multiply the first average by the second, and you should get -0.061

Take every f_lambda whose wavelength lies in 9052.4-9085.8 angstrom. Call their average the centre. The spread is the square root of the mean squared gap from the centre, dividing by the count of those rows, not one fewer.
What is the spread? 0.18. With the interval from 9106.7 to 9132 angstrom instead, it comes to 0.15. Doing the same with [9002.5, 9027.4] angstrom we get 0.20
